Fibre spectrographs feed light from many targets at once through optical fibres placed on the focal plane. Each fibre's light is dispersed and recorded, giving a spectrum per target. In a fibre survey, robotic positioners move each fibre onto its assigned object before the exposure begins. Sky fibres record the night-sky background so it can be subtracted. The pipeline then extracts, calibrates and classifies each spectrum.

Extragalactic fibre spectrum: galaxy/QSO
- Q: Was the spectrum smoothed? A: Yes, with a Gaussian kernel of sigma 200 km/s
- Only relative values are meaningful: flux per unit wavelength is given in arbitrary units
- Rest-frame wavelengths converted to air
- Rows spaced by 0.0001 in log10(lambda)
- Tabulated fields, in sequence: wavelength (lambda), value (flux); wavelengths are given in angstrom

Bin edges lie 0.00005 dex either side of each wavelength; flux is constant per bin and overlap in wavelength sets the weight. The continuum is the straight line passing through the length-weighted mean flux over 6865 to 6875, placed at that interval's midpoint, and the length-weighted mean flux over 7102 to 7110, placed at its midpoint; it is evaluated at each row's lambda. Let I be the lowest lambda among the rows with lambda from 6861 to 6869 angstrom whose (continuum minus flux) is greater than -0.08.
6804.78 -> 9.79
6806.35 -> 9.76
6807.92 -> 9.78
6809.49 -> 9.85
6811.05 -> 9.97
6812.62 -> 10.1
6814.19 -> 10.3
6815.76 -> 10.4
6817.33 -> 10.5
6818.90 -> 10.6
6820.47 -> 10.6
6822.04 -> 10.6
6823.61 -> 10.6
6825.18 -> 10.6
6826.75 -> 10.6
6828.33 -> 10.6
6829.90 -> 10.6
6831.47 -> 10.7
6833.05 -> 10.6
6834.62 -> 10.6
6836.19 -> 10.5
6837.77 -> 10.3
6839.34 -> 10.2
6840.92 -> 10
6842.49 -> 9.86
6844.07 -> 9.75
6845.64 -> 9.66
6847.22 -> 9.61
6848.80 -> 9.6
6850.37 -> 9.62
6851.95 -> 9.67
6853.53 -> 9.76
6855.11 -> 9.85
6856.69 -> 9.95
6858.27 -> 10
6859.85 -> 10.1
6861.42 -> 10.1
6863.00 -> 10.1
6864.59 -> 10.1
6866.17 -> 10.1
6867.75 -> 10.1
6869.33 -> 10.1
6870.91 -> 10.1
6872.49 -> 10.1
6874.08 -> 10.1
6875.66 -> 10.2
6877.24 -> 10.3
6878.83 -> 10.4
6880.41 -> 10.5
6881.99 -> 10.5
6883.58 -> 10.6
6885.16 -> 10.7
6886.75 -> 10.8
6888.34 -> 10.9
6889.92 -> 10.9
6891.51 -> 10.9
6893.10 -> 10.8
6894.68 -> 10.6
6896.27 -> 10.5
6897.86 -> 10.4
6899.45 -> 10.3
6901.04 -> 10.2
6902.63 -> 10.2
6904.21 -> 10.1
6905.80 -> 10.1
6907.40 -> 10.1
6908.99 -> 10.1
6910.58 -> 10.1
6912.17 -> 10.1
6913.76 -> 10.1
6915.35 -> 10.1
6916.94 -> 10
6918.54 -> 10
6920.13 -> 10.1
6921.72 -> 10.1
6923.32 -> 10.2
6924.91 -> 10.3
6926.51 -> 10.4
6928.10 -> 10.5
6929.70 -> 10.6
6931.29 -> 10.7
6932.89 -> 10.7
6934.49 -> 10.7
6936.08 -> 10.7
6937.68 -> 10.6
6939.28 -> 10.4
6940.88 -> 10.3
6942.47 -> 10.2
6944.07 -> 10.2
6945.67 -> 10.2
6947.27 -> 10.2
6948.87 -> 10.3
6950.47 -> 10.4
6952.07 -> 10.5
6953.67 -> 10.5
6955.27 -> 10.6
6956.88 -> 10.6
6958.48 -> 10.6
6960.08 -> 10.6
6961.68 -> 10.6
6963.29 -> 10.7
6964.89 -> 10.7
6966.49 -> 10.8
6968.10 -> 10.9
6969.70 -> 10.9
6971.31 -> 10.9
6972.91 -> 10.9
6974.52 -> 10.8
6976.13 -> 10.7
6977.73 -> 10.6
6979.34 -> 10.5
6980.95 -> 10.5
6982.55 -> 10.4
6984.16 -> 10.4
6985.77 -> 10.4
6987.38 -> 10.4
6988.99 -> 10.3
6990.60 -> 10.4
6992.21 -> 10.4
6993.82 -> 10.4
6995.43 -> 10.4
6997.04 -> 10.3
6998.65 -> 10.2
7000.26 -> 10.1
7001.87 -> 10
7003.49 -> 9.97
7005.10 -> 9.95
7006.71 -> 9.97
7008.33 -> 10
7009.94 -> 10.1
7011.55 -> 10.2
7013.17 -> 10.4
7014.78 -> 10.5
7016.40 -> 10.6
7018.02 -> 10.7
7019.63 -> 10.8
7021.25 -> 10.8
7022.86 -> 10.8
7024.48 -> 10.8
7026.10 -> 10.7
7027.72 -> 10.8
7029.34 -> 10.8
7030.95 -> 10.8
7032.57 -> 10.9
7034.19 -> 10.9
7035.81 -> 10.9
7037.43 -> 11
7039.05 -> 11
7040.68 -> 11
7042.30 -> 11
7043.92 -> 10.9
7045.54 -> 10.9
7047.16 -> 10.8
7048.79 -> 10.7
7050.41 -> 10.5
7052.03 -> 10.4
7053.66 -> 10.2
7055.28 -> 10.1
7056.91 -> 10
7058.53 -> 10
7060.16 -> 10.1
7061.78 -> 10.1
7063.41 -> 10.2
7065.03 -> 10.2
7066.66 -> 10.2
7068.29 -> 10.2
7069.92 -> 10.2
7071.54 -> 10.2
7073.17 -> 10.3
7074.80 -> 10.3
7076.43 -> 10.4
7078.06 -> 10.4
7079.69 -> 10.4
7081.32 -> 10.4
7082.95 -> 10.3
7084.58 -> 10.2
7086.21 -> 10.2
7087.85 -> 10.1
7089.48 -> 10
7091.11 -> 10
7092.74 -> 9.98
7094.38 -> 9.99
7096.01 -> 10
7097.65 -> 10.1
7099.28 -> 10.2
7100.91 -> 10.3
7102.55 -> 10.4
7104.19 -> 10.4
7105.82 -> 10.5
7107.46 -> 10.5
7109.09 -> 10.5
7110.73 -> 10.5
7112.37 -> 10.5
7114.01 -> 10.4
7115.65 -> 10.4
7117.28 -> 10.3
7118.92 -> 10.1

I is 6861.42 angstrom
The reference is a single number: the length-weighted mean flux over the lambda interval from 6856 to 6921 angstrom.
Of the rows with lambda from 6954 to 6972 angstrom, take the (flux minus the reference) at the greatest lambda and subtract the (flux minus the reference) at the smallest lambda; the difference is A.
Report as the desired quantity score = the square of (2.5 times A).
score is 0.6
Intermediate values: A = 0.3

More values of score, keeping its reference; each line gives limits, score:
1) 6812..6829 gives 1.6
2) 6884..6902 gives 1.6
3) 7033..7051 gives 1.0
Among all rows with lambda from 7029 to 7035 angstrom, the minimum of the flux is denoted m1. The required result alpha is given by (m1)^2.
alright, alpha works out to 117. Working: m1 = 10.8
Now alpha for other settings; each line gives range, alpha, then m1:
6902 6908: 102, 10.1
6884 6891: 114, 10.7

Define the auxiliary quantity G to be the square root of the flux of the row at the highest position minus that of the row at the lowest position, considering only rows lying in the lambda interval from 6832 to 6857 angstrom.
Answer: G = -0.10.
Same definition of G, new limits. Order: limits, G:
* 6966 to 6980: -0.05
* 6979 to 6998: -0.03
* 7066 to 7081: 0.03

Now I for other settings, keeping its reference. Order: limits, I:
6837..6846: 6840.92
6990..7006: 6997.04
